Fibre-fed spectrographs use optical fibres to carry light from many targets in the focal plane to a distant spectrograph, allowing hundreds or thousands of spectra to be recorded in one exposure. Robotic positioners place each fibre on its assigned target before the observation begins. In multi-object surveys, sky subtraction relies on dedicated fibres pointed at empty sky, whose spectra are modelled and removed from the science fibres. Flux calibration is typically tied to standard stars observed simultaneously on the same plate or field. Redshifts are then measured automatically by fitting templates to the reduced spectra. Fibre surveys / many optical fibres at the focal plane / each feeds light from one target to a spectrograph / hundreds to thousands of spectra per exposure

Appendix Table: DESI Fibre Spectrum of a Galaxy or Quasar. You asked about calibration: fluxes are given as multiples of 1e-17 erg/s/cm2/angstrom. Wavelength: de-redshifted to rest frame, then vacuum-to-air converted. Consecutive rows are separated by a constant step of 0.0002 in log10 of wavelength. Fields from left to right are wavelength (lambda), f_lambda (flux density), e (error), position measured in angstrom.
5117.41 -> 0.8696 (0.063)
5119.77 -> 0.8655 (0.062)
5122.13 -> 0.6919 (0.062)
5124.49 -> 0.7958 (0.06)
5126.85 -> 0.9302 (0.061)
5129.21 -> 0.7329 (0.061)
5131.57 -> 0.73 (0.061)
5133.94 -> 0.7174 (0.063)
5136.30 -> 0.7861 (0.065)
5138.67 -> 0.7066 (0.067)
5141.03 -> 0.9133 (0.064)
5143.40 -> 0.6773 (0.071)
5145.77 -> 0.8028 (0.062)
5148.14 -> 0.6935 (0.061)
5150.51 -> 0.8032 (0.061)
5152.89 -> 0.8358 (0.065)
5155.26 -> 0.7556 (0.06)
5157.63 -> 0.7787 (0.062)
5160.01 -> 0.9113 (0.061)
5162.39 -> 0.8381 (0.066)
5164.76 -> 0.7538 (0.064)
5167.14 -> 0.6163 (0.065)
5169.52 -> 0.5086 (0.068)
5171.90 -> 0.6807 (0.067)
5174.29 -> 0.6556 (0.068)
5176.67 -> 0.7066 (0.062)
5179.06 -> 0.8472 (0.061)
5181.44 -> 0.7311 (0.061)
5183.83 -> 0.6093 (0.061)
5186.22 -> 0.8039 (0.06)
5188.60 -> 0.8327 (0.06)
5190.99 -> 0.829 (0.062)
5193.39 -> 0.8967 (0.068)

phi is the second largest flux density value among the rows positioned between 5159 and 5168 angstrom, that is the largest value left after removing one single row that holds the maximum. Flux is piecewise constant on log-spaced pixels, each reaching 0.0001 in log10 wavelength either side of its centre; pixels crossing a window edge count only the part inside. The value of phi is 0.8381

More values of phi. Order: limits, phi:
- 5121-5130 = 0.7958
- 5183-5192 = 0.829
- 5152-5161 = 0.8358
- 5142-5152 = 0.8028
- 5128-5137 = 0.7329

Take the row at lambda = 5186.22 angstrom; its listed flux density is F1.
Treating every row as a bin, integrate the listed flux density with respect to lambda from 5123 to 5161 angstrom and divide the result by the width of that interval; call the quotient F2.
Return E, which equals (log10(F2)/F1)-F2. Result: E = -0.916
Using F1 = 0.8039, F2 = 0.784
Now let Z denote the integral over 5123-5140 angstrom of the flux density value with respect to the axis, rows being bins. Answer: 13.1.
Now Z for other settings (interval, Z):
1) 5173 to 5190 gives 12.6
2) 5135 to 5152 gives 13.1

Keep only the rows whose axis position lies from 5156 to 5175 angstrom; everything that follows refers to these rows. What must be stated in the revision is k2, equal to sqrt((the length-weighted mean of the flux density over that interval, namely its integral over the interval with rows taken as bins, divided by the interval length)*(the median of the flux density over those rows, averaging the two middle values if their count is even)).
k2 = 0.72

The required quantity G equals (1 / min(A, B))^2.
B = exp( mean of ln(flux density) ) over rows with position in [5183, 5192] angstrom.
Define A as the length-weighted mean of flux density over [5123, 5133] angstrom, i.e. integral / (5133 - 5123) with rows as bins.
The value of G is 1.72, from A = 0.792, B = 0.76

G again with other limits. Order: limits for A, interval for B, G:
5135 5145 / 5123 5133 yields 1.68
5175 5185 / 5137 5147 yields 1.93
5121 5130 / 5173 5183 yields 1.87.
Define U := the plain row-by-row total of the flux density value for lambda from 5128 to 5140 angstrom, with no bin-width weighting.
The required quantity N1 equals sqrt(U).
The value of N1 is 1.92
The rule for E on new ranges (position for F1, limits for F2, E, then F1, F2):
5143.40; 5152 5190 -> -0.933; 0.6773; 0.741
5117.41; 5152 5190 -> -0.891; 0.8696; 0.741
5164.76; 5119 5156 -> -0.922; 0.7538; 0.777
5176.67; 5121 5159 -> -0.931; 0.7066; 0.773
